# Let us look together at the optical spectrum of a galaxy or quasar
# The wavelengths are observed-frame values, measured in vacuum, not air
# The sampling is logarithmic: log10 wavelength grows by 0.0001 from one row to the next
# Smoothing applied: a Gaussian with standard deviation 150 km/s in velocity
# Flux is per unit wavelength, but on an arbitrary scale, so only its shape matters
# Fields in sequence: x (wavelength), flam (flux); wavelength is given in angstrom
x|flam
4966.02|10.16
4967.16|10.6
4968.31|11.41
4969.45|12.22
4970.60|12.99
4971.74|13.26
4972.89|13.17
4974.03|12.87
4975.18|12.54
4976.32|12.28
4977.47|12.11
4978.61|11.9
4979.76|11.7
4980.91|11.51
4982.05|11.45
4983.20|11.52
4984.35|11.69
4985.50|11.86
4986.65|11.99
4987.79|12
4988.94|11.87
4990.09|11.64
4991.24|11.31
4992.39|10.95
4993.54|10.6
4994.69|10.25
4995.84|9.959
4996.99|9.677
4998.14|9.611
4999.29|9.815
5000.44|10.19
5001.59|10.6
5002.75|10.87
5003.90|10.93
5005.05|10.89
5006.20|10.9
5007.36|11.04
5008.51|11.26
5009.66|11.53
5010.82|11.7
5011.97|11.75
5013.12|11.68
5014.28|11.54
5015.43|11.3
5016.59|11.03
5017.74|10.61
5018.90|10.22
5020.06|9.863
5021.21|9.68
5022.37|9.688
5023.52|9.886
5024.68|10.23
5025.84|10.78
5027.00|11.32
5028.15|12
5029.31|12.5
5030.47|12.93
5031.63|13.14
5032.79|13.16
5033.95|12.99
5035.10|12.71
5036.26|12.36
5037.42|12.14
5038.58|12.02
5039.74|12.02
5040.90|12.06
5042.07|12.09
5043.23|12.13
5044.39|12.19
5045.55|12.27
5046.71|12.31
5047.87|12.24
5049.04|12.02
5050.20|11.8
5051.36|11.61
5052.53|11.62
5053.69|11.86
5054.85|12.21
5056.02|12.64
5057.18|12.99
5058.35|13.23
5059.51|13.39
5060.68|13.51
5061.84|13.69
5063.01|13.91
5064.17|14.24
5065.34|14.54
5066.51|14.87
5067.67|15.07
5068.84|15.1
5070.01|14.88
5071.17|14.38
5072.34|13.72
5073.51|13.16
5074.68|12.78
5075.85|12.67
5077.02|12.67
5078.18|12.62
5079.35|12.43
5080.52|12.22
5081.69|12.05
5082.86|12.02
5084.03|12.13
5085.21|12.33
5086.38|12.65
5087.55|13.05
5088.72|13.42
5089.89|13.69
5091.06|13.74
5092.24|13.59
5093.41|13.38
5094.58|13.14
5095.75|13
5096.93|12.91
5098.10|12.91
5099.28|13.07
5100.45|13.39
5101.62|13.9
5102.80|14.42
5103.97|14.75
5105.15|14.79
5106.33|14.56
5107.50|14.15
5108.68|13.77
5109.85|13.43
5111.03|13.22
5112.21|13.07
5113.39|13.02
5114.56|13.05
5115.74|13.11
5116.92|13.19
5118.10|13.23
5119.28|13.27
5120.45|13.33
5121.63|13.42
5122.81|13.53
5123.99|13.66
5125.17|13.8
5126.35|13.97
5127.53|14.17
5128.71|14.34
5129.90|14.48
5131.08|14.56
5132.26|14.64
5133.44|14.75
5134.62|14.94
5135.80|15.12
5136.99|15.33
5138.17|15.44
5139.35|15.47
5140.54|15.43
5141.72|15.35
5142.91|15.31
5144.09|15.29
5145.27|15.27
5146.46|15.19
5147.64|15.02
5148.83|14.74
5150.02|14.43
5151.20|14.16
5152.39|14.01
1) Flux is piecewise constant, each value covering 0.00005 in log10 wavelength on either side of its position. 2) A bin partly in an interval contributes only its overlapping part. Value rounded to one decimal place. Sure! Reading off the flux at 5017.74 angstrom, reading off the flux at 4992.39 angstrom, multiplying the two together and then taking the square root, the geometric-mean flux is 10.8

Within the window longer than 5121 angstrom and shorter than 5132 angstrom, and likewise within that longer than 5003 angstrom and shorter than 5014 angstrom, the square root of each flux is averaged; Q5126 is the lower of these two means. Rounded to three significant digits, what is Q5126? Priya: 3.36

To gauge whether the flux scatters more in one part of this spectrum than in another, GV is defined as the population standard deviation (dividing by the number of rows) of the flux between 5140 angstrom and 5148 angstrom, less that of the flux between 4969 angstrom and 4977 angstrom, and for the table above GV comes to -0.27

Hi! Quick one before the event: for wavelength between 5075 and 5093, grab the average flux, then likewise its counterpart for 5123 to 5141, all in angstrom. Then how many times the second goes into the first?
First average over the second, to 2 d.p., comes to 0.87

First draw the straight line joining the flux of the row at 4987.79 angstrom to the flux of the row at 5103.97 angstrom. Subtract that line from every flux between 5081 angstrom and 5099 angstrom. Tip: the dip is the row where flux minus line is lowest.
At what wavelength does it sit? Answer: 5082.86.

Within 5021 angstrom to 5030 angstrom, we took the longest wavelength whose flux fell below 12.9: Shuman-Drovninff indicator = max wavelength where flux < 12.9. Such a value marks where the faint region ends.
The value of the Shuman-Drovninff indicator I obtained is 5029.31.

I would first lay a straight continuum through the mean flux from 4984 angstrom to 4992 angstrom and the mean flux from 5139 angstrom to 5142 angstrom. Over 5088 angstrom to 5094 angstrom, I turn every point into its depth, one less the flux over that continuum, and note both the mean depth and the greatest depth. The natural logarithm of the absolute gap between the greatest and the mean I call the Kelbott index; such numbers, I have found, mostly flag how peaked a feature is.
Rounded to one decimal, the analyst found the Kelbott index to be -4.1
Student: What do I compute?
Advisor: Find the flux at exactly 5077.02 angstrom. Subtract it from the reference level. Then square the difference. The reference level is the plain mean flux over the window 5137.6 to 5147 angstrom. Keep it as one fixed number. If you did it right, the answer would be 7.1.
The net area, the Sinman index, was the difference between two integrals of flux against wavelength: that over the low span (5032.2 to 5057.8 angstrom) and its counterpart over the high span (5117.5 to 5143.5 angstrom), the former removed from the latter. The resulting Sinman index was 62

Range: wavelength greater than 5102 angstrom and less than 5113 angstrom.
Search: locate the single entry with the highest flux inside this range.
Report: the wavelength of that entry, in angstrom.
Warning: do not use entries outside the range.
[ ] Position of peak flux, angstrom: 5105.15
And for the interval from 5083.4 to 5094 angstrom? 5091.06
